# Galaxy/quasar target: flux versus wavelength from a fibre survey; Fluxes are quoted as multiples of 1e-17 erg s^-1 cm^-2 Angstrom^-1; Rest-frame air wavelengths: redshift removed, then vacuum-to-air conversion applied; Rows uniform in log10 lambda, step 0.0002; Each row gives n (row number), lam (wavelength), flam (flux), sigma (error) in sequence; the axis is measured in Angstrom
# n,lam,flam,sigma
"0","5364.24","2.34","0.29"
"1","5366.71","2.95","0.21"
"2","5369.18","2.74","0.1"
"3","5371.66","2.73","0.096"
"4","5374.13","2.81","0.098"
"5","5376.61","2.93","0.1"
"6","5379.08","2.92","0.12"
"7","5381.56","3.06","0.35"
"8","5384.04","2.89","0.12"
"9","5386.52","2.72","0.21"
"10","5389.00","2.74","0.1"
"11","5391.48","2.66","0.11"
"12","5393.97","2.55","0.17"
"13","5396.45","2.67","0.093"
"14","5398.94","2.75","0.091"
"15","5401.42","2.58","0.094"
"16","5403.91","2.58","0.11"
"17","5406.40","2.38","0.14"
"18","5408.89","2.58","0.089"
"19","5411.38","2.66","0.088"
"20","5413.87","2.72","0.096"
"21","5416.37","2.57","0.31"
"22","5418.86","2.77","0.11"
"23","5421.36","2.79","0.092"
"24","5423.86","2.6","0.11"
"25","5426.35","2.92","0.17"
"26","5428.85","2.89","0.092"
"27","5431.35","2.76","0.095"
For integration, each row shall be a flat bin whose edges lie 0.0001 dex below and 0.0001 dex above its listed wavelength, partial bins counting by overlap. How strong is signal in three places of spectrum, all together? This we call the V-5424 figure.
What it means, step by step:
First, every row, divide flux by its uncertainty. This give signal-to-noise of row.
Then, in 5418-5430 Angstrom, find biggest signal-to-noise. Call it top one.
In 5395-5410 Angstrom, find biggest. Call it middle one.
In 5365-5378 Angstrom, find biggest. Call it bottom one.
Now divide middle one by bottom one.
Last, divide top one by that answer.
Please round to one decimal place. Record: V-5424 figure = 30.5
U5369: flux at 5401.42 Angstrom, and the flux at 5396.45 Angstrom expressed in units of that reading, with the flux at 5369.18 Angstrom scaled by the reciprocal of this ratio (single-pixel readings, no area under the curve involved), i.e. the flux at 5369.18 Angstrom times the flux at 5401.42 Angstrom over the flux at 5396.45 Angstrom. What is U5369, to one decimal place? 2.6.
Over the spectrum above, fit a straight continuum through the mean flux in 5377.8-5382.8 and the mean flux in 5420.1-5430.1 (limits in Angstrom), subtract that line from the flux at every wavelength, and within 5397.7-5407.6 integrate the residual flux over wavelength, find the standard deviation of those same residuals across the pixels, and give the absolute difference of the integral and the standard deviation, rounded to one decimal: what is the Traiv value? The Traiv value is 3.3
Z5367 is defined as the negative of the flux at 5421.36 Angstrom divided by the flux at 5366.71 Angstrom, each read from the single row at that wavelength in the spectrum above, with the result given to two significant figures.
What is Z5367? -0.95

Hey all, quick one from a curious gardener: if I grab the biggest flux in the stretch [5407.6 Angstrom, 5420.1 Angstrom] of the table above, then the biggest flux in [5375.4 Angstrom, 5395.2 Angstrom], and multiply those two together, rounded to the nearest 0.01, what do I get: 8.48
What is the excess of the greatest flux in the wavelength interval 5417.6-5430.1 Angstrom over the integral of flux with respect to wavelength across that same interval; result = -32.0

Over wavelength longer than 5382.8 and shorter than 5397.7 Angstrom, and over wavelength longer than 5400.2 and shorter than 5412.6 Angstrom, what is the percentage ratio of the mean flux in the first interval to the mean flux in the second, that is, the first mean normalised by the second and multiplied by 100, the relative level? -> 106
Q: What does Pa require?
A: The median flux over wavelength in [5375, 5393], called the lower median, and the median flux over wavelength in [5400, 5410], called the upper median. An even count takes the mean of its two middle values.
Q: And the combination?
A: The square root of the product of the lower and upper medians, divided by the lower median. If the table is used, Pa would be 0.94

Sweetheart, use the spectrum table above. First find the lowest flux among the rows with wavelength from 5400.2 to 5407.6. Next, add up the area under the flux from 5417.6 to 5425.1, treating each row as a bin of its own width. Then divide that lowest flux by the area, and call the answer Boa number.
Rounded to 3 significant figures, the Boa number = 0.117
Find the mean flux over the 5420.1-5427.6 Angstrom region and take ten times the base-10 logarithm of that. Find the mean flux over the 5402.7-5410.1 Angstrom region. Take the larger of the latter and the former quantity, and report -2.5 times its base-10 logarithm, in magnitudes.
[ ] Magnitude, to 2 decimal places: -1.61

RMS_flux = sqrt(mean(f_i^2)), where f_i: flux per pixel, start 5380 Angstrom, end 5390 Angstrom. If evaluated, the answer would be 2.86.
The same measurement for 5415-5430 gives 2.76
